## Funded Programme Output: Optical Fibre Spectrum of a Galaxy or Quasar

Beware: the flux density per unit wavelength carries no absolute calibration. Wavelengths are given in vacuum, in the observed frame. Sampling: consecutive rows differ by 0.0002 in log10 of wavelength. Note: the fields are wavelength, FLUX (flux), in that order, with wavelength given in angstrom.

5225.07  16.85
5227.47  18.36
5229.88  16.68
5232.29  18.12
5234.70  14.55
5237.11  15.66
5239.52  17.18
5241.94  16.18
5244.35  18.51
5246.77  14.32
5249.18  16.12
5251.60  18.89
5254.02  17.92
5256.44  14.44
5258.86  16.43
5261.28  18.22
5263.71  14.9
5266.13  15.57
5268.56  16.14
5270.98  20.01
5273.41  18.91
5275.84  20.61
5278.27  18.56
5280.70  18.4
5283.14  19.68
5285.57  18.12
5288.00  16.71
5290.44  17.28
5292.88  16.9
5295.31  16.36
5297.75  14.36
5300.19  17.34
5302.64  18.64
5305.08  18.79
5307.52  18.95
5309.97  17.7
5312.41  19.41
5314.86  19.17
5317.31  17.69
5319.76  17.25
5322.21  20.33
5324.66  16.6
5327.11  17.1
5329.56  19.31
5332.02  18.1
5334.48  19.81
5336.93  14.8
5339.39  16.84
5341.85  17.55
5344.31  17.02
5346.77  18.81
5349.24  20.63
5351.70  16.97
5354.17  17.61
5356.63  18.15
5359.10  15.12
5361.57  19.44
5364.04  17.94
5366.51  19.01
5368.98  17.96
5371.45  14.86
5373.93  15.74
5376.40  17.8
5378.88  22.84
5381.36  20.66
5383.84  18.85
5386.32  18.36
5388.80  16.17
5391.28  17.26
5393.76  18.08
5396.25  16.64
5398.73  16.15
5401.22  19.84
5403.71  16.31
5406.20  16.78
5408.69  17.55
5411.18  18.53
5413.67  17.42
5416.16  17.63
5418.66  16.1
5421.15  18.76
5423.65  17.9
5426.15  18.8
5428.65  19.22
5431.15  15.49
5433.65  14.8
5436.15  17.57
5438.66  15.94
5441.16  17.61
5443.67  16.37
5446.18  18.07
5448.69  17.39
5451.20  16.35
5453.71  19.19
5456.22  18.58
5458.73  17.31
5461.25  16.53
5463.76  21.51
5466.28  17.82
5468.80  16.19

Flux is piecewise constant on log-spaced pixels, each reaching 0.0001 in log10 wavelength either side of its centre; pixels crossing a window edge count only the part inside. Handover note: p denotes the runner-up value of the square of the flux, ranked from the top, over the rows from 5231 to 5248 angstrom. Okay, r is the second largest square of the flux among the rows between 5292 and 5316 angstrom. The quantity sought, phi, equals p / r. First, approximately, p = 328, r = 367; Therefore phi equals 0.89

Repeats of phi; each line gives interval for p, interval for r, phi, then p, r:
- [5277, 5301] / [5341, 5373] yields 0.91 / 344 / 378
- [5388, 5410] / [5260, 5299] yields 0.82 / 327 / 400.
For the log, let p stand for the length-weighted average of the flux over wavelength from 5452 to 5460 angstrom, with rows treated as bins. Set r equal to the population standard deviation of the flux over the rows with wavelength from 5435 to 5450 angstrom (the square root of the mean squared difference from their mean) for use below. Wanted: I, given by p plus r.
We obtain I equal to 19.0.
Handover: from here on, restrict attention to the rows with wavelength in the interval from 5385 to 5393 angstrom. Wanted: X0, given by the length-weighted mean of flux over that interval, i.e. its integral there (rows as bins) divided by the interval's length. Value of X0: 17.3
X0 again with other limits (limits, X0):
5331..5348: 17.6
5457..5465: 18.5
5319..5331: 18.2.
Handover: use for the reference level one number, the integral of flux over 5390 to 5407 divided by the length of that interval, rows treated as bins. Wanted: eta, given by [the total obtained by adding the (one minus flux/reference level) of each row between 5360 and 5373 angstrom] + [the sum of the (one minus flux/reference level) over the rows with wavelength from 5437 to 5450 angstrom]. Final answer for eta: -0.1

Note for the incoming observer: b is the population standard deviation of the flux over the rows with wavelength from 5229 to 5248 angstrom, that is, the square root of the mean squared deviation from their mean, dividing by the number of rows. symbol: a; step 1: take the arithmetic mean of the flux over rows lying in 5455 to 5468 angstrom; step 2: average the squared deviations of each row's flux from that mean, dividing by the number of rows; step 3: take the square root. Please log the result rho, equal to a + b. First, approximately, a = 1.7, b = 1.43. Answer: 3.1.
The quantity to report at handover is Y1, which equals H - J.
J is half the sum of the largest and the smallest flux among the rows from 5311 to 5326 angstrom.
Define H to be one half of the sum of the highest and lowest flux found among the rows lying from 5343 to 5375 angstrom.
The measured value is -0.7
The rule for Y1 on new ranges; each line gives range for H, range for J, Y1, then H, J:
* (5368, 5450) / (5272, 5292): 0.2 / 18.8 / 18.7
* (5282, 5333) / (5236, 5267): 0.7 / 17.3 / 16.6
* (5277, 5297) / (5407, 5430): 0.4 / 18.0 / 17.7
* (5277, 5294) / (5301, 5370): 0.5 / 18.2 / 17.7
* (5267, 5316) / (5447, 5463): -0.3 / 17.5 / 17.8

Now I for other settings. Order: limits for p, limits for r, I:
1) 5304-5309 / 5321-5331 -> 20.3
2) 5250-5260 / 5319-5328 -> 18.4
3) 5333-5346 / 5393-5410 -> 18.5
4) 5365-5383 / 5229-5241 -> 19.6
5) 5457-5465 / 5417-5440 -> 20.0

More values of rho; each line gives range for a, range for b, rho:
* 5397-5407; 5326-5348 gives 2.9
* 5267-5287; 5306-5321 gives 2.1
